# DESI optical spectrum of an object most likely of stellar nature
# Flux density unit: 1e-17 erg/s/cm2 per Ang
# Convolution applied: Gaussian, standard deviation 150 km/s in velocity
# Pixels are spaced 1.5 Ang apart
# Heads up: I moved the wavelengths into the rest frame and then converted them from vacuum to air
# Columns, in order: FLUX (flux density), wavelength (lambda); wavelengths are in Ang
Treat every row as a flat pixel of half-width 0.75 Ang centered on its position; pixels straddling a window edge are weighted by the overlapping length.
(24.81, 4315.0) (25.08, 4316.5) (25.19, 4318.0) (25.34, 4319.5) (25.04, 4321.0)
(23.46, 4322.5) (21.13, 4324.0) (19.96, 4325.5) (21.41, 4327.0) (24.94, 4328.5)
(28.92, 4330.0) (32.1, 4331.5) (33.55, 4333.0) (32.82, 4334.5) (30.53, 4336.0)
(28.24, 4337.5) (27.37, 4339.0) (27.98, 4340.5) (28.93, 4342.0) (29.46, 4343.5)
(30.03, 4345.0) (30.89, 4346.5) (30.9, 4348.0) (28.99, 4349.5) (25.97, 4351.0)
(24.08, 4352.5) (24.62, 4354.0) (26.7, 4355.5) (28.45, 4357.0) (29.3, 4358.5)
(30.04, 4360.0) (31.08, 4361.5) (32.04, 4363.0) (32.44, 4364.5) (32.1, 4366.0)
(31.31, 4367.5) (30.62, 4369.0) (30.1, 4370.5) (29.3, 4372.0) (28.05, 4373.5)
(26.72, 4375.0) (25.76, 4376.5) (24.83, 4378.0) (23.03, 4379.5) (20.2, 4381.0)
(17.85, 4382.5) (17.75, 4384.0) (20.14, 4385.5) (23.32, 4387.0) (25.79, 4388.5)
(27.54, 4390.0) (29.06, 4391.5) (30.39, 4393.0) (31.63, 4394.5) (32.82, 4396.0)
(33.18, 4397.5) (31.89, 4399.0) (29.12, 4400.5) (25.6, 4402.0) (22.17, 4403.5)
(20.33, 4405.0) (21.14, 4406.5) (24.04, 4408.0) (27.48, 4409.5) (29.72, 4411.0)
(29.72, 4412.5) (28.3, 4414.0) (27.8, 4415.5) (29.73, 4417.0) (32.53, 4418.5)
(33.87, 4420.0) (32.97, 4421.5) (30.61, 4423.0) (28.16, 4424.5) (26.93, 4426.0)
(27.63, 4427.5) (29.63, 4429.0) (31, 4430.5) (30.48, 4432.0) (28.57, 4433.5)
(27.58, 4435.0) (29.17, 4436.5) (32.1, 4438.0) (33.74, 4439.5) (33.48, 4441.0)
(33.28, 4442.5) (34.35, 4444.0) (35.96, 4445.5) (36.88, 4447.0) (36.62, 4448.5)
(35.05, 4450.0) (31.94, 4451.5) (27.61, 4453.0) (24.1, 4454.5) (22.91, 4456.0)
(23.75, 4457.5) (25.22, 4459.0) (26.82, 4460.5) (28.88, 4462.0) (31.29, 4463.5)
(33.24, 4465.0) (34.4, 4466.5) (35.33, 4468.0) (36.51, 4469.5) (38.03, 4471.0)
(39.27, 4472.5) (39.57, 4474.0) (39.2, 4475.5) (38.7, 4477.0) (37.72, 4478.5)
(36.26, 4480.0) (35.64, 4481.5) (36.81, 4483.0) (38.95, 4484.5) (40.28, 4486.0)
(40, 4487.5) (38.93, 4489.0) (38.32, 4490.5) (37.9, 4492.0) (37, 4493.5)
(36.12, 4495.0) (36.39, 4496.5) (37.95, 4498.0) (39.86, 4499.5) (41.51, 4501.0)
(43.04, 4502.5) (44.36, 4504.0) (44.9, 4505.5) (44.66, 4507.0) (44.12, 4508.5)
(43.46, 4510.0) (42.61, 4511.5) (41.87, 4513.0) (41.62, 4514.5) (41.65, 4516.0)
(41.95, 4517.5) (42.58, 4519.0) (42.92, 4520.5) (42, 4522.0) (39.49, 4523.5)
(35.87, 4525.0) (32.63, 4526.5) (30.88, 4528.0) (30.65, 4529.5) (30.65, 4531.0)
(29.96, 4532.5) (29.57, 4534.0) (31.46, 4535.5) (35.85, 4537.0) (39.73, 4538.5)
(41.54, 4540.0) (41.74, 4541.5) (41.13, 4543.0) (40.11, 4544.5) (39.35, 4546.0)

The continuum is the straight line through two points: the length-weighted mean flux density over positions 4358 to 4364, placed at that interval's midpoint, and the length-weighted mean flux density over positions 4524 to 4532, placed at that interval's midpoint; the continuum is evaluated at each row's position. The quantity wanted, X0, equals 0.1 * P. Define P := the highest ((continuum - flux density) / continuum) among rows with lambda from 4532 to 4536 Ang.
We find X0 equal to 0.0086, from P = 0.086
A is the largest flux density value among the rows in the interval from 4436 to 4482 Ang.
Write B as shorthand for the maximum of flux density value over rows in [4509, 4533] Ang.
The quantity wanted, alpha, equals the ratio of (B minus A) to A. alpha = 0.1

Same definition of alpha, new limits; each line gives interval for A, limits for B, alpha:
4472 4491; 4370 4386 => -0.3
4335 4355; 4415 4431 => 0.1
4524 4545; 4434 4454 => -0.1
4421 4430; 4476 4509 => 0.4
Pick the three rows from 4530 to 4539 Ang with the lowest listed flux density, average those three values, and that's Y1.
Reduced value 30.1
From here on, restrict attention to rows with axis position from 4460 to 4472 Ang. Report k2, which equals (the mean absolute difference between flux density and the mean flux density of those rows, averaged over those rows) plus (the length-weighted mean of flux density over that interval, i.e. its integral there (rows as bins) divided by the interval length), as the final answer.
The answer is 36.4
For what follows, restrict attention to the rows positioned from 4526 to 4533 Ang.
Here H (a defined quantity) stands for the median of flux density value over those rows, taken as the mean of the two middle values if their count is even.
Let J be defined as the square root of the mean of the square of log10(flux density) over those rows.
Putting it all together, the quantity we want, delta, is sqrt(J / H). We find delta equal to 0.221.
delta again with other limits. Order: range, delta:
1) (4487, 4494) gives 0.203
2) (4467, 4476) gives 0.202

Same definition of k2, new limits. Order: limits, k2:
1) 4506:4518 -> 43.8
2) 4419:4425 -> 33.6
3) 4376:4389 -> 24.7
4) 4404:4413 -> 28.8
